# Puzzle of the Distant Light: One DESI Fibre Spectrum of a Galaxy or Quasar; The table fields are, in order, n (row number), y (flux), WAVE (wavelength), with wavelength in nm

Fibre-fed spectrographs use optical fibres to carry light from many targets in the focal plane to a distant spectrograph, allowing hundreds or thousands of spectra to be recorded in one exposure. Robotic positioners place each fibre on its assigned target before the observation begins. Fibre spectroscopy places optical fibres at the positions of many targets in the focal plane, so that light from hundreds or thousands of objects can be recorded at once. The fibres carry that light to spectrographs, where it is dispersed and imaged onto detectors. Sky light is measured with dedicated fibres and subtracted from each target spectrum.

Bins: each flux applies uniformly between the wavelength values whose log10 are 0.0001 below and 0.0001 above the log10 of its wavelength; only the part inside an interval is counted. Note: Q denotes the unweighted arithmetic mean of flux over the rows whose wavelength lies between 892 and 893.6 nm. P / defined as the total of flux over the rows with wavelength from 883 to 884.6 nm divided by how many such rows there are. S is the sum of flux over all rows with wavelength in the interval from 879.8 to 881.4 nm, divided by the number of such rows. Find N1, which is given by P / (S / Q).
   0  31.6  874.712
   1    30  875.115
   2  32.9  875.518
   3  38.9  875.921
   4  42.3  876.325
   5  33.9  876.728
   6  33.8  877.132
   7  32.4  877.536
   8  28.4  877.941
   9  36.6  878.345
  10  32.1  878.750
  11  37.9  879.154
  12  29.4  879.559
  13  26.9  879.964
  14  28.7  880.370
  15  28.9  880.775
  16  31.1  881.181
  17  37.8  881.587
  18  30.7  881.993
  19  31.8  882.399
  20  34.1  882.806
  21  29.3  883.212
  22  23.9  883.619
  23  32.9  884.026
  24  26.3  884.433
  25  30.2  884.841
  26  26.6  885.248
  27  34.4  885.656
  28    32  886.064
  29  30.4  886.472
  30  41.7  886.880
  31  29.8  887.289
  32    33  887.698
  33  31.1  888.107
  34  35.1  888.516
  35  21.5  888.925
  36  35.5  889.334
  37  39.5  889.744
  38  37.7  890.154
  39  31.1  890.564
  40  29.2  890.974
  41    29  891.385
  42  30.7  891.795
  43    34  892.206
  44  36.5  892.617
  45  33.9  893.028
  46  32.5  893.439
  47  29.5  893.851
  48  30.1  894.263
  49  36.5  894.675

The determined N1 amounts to 33.3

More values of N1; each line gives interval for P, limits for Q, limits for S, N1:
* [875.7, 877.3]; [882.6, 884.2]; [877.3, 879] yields 34.6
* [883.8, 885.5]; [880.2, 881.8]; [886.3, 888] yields 27.2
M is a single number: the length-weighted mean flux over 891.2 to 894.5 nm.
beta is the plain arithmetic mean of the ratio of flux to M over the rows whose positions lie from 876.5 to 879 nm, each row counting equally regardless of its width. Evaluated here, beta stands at 1.02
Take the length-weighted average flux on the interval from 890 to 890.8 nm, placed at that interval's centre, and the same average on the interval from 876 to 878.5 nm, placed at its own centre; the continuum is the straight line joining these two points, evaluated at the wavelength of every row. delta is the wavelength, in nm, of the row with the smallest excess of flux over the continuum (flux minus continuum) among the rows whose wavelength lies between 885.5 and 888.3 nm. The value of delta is 887.289 nm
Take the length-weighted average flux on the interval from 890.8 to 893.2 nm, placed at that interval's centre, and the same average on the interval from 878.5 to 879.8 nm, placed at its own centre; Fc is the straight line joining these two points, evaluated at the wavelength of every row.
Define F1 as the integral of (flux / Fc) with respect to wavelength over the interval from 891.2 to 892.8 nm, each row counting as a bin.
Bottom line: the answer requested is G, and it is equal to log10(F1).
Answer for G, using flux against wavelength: 0.21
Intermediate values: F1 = 1.62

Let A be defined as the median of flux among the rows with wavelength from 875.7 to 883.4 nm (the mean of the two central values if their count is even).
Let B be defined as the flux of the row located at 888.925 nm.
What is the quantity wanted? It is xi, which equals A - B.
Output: 11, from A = 32.1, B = 21.5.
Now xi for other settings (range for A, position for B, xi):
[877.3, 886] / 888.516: -4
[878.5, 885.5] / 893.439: -2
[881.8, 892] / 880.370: 2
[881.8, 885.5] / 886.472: 0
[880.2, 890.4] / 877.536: -1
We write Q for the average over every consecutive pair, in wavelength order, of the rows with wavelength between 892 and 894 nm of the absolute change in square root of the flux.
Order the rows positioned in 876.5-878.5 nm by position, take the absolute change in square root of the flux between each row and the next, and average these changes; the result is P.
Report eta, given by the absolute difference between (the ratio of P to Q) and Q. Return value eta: 1.3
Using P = 0.30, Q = 0.21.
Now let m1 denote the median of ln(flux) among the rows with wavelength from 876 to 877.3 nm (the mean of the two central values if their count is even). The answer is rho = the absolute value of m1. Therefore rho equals 3.52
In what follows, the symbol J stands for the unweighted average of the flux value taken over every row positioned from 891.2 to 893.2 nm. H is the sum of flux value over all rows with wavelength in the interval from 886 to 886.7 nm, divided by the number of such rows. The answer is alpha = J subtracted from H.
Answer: -2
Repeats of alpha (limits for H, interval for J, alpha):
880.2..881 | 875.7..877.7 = -7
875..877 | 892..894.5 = 3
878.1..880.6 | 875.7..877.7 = -4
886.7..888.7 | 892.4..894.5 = 2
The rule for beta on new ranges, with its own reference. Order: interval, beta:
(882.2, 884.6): 0.93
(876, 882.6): 1.02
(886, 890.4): 1.04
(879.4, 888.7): 0.97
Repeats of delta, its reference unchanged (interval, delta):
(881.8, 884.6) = 883.619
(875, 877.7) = 875.115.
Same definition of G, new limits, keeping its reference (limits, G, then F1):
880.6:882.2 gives 0.19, 1.56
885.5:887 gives 0.20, 1.58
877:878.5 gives 0.17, 1.48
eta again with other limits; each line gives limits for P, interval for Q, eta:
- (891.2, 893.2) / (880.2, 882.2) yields 0.3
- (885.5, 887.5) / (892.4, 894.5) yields 3.3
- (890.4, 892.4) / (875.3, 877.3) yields 0.1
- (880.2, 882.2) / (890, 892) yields 1.3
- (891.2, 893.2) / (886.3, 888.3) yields 0.2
